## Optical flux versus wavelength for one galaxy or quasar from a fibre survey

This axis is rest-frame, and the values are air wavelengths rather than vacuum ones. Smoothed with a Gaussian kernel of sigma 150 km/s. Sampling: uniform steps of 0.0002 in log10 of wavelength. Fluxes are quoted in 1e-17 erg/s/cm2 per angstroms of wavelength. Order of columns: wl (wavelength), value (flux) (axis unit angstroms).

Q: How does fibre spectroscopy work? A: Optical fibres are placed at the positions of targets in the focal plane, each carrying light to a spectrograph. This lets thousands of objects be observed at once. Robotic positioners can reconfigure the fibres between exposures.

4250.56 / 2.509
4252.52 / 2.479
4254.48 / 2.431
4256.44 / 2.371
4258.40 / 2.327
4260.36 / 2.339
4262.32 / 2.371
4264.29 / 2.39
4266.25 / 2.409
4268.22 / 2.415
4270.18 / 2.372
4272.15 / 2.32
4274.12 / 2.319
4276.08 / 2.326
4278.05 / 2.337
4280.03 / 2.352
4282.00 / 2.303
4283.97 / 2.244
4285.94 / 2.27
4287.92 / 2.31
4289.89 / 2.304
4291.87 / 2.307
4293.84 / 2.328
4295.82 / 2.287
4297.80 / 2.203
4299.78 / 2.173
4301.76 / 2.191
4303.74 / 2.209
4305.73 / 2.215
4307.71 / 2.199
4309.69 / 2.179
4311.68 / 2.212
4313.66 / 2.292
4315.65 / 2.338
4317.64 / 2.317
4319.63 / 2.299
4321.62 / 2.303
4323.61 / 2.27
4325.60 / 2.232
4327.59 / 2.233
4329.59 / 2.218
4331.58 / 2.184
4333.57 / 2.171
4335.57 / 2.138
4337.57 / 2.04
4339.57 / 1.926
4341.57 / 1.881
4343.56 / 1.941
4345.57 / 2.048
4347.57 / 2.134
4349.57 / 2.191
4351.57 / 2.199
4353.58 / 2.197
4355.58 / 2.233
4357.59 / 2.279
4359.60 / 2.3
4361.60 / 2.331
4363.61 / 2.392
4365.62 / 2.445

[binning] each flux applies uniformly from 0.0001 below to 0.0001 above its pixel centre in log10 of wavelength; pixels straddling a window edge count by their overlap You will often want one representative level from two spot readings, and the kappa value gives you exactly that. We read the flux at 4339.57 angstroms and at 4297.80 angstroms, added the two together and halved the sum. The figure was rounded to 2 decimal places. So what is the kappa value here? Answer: 2.06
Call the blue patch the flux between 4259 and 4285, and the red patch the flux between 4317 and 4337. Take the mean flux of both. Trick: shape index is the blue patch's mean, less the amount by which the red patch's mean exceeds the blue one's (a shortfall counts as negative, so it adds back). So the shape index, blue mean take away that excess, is 2.46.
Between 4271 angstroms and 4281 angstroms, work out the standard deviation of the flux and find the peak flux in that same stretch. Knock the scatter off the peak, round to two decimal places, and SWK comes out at 2.34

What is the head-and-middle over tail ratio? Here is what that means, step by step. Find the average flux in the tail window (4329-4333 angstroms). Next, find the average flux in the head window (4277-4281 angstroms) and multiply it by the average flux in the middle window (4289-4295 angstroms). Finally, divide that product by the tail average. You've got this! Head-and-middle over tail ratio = 2.46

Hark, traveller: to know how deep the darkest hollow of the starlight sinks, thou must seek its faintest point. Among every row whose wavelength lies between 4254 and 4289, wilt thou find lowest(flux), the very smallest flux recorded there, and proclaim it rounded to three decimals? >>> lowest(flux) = 2.244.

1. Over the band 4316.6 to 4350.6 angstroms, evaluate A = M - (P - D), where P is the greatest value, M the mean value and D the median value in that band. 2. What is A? 2.0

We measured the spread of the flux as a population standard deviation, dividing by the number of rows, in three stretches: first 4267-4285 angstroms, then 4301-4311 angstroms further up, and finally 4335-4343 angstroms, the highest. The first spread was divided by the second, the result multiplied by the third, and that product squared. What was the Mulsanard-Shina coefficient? 0.122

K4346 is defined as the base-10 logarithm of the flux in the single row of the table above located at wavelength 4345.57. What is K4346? 0.31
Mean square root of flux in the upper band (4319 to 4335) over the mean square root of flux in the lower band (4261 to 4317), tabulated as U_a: 0.988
